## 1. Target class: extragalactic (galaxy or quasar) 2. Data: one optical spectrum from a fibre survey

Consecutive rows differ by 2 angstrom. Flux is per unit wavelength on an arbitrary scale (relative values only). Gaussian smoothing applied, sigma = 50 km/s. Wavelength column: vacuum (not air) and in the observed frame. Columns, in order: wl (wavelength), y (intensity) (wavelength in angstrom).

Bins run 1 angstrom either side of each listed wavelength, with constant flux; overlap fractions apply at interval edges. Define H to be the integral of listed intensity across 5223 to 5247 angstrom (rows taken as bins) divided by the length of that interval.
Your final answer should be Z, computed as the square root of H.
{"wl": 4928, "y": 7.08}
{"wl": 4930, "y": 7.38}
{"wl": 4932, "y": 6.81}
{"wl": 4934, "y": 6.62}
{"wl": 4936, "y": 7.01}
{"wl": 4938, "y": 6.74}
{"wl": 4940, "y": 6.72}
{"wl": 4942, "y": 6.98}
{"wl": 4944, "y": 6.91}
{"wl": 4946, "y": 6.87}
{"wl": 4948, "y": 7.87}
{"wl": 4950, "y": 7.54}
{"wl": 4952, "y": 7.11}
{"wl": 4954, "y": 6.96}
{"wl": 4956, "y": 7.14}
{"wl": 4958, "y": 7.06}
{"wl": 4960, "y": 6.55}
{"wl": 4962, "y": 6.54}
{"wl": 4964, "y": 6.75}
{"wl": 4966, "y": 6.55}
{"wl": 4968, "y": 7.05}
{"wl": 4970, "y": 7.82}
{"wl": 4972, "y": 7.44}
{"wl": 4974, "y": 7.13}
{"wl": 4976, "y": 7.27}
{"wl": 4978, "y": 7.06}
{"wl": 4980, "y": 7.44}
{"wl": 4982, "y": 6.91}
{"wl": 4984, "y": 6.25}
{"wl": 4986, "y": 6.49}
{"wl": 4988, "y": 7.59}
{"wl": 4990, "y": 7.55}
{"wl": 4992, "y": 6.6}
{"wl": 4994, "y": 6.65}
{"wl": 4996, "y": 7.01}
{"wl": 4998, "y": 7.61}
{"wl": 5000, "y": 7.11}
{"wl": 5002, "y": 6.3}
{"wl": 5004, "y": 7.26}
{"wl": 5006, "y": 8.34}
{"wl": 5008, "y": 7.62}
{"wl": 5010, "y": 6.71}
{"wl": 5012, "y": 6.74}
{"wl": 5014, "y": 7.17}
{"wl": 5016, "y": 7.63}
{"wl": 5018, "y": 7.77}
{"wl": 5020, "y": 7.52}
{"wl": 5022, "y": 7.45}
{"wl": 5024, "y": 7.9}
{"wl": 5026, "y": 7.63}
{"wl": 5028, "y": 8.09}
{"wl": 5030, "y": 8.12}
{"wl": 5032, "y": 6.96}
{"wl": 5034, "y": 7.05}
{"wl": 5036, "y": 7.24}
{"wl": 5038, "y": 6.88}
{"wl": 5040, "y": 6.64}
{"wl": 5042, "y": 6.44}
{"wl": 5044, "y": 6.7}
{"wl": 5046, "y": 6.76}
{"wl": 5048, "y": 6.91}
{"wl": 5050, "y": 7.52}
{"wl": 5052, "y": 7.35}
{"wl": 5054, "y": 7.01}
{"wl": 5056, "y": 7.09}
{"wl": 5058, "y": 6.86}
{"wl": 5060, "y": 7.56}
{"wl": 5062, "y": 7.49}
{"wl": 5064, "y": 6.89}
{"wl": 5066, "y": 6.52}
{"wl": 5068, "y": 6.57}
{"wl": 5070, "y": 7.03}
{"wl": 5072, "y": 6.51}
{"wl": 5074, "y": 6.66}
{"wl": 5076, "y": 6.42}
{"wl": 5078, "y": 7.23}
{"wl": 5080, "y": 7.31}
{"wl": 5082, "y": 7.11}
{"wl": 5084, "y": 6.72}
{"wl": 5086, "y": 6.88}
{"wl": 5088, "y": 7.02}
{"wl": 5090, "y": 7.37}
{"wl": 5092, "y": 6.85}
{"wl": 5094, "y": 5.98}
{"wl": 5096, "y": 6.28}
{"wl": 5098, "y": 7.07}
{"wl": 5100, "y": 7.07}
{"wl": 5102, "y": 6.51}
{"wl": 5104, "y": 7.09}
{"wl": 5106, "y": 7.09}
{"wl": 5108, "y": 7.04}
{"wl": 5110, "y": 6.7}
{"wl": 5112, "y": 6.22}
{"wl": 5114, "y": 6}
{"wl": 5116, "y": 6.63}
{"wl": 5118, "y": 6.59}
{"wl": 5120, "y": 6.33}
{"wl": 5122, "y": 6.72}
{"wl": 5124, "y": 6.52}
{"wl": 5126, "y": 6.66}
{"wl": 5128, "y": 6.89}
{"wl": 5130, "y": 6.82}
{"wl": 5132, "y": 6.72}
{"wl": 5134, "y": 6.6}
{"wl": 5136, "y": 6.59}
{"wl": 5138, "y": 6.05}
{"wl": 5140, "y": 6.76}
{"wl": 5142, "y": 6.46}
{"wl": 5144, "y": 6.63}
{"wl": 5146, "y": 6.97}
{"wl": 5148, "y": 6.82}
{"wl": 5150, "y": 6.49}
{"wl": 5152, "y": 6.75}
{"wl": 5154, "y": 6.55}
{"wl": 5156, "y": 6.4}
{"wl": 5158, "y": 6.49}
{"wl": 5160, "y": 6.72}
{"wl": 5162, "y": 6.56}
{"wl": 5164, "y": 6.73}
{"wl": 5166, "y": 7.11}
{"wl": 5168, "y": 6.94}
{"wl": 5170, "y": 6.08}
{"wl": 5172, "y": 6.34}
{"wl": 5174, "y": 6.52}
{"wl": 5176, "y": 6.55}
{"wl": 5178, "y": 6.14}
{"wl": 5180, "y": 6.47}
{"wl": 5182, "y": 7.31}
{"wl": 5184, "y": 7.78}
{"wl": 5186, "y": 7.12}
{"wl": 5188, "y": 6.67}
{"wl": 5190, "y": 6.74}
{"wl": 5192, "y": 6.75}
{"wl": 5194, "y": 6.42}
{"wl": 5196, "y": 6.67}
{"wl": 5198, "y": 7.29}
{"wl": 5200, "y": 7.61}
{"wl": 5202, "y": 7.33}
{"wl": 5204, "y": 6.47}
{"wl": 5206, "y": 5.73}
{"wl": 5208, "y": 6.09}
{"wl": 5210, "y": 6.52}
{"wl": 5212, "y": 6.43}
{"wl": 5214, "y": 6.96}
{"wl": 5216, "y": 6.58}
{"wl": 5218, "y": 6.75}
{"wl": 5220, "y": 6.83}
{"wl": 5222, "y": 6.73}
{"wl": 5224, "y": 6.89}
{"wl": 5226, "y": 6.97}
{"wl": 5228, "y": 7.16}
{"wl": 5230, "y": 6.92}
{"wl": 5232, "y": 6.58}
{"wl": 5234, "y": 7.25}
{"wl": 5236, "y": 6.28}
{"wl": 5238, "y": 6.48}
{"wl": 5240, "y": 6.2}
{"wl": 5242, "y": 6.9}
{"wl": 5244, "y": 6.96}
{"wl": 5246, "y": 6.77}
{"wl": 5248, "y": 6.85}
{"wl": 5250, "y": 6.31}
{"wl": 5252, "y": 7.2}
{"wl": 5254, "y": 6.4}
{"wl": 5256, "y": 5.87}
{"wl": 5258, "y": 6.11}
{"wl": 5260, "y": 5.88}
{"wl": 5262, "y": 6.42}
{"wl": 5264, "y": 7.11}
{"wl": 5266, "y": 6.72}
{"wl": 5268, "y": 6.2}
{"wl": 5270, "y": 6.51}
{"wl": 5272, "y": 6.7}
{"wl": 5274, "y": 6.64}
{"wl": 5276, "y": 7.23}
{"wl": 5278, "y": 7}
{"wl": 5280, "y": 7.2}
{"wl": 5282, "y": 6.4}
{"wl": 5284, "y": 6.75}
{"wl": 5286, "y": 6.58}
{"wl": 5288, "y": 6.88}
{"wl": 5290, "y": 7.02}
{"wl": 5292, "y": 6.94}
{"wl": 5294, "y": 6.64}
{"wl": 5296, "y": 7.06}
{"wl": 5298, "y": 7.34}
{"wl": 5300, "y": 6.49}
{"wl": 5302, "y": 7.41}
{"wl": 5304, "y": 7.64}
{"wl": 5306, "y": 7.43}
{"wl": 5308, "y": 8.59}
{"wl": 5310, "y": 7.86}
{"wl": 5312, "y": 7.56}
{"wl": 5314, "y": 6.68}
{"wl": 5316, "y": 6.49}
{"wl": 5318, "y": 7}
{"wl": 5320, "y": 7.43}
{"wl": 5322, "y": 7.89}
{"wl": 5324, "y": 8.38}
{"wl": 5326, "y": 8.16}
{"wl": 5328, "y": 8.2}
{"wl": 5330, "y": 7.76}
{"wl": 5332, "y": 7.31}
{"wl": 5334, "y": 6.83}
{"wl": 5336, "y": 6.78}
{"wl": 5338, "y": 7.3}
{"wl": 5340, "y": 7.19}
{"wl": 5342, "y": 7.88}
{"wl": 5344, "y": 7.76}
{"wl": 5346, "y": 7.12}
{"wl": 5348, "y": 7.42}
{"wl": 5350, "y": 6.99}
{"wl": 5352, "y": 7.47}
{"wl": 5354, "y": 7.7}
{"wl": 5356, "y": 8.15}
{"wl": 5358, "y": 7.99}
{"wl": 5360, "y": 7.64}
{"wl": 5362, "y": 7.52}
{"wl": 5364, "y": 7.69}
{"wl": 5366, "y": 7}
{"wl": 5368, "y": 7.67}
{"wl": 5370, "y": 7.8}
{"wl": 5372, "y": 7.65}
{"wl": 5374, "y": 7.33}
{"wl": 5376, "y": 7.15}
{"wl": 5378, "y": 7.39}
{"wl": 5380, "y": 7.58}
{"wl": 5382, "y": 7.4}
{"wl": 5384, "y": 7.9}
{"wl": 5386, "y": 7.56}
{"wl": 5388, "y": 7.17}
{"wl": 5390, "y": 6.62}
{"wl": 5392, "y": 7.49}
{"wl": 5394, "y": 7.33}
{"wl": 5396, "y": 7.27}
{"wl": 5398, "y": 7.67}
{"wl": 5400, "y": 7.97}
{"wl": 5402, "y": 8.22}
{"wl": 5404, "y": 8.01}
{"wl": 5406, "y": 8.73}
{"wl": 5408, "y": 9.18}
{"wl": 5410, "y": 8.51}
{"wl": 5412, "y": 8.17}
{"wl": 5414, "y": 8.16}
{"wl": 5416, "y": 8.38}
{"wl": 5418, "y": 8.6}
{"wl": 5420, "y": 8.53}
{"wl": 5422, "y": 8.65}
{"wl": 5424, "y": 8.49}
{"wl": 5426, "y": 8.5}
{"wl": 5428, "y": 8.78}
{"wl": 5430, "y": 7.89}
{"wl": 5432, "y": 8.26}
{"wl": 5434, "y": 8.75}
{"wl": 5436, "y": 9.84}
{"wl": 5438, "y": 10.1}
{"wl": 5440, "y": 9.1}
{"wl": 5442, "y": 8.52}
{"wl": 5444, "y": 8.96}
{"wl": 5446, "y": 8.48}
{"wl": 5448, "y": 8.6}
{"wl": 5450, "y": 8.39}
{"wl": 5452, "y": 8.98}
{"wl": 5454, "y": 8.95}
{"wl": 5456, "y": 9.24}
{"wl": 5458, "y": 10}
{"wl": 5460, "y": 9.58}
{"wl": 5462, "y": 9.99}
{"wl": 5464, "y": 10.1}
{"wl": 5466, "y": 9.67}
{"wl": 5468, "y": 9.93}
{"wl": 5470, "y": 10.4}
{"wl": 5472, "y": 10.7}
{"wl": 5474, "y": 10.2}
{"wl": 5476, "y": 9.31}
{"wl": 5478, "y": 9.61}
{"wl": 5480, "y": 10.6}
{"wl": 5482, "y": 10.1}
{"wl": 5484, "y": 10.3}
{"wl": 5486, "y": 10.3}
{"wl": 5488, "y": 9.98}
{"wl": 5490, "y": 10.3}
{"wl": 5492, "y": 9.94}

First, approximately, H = 6.78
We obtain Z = 2.60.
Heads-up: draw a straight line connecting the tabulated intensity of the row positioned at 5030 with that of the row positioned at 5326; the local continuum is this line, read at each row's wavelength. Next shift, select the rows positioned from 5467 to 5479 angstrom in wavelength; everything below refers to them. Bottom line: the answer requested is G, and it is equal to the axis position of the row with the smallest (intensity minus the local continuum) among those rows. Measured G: 5476 angstrom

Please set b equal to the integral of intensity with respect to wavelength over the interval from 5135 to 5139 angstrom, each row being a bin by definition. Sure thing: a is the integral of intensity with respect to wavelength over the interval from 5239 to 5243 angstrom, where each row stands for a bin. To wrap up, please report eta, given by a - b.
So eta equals 1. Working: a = 26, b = 25.3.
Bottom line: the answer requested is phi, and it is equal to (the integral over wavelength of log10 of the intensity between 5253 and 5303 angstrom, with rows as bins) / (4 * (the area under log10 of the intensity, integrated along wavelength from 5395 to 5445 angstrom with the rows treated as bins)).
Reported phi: 0.222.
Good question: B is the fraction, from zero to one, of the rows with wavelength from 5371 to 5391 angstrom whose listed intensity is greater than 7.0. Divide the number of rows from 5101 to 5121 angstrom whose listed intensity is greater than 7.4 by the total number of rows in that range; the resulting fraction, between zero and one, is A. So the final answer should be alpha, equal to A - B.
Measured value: -0.90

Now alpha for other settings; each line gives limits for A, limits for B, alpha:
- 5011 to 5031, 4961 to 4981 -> 0.10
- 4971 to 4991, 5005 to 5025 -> -0.40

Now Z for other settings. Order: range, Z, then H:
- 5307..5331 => 2.77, 7.67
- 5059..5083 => 2.63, 6.94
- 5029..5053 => 2.65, 7.05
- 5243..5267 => 2.56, 6.55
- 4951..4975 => 2.65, 7.01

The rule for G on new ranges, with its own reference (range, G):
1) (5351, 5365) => 5352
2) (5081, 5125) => 5094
